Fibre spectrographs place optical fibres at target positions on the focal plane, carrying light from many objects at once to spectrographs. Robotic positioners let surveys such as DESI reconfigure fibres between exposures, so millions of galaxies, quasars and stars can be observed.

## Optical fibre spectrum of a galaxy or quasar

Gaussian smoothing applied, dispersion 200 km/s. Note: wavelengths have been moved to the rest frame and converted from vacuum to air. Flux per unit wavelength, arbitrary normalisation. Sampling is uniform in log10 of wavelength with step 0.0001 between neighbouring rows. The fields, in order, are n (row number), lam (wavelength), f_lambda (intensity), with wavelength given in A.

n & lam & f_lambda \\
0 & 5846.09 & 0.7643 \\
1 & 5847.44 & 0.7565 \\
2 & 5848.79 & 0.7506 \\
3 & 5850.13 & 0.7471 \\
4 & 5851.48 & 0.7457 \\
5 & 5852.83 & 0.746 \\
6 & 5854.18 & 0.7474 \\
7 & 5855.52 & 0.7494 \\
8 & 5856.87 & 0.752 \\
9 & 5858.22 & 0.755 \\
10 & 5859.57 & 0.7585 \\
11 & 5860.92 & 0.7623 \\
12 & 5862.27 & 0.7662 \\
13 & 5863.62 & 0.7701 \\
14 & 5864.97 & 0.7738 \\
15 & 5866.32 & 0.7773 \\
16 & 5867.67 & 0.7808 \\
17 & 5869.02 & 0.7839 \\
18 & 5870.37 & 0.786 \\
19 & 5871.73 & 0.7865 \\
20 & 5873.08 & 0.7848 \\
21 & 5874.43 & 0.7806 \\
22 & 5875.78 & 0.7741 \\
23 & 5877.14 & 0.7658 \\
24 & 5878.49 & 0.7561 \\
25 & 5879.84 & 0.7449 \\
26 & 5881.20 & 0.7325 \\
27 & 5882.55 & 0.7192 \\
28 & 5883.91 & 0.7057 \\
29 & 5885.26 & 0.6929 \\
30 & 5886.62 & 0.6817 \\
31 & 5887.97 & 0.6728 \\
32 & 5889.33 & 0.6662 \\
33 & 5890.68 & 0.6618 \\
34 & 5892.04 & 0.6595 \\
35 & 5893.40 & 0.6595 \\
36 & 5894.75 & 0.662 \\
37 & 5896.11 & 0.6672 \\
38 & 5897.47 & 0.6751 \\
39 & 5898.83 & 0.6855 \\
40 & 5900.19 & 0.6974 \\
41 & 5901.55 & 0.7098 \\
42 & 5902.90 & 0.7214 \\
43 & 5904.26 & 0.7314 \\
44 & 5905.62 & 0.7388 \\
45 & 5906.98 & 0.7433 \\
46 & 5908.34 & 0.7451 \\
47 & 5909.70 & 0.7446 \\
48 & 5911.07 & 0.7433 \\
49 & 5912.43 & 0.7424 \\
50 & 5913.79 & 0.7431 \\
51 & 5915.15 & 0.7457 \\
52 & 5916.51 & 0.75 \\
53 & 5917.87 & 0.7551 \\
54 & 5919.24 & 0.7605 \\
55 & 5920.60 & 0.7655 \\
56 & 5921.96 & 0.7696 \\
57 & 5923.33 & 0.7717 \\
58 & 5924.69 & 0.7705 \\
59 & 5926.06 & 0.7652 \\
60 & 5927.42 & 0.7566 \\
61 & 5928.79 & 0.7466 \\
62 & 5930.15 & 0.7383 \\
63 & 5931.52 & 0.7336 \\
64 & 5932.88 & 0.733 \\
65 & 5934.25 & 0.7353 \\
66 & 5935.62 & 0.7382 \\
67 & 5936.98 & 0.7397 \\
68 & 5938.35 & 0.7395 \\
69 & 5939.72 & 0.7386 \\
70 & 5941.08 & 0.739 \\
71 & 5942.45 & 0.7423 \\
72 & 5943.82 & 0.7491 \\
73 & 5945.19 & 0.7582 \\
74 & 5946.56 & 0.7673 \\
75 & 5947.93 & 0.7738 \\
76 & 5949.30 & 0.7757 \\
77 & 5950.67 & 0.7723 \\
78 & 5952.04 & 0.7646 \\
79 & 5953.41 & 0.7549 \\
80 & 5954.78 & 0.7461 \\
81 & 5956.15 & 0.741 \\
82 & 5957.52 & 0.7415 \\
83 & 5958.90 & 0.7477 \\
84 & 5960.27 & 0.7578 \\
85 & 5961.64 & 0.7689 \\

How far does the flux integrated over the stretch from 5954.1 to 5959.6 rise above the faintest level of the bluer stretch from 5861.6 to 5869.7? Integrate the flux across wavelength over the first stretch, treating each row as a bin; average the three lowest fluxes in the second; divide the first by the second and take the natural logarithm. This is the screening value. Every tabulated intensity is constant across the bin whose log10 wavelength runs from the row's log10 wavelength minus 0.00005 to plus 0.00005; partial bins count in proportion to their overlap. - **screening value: 1.67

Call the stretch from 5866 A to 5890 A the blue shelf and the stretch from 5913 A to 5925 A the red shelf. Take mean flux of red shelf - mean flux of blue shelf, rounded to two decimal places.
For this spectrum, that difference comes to 0.02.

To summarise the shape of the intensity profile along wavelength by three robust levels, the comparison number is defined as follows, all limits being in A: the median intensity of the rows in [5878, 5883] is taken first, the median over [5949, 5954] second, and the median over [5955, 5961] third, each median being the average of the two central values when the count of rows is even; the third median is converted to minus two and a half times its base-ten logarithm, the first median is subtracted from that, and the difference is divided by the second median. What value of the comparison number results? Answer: -0.545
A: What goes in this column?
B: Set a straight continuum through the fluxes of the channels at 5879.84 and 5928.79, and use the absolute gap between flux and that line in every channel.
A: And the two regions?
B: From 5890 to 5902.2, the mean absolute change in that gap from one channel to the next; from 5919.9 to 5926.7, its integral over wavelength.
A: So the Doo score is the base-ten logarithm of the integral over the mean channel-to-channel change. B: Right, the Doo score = 1.4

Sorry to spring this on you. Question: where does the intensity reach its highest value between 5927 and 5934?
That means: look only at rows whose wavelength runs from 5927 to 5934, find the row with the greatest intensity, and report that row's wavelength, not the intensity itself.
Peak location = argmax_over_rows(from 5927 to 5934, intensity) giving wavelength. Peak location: 5927.42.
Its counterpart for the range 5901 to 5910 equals 5908.34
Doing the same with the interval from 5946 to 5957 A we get 5949.30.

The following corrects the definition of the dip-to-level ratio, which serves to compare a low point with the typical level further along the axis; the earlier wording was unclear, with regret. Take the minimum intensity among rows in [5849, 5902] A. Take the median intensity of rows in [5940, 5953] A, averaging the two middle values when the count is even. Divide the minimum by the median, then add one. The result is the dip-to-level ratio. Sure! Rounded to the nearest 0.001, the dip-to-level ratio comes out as 1.863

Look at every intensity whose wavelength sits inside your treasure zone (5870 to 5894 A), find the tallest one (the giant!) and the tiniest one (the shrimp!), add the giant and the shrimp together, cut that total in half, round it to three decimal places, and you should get 0.723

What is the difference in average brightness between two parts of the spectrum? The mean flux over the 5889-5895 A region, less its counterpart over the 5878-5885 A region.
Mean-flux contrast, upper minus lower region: -0.07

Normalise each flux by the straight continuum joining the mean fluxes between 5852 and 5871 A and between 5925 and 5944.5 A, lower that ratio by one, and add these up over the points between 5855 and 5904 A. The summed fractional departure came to -1.4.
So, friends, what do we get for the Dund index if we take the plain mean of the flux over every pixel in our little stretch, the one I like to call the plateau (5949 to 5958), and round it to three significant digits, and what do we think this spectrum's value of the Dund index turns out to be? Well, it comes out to 0.757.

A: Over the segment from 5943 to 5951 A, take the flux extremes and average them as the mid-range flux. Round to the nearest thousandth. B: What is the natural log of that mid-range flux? -0.271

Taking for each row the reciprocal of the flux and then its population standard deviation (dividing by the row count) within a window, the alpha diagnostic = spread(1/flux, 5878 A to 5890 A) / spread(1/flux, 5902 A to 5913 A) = 4.2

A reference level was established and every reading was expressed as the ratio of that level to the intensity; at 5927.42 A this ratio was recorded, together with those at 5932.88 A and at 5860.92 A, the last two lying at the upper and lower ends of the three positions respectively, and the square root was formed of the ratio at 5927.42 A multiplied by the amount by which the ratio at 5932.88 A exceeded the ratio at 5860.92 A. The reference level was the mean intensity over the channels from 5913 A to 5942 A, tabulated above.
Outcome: 0.20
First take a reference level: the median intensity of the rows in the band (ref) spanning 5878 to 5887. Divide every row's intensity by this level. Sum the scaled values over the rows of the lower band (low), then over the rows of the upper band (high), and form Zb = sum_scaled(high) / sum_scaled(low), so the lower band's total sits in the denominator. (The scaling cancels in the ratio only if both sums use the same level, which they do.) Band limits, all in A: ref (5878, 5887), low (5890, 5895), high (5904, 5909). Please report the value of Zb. 1.12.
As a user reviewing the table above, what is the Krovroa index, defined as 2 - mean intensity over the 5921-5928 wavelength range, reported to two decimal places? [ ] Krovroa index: 1.23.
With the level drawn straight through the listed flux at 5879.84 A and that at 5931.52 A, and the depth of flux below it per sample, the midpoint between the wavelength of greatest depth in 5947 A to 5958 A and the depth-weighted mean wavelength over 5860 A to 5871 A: 5911.4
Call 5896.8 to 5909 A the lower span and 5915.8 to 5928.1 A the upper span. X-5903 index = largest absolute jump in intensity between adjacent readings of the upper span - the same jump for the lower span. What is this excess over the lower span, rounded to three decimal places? -0.004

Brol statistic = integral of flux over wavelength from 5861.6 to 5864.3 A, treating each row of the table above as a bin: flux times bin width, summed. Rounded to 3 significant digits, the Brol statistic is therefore 2.07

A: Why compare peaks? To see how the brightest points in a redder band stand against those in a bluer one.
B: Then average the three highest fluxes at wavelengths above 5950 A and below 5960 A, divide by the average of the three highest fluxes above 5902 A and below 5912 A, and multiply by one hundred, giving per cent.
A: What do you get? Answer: 103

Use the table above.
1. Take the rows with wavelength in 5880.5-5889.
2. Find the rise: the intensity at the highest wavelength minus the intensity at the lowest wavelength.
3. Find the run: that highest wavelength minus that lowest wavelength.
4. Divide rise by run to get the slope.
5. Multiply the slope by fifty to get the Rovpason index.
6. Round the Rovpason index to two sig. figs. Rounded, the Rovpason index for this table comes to -0.44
